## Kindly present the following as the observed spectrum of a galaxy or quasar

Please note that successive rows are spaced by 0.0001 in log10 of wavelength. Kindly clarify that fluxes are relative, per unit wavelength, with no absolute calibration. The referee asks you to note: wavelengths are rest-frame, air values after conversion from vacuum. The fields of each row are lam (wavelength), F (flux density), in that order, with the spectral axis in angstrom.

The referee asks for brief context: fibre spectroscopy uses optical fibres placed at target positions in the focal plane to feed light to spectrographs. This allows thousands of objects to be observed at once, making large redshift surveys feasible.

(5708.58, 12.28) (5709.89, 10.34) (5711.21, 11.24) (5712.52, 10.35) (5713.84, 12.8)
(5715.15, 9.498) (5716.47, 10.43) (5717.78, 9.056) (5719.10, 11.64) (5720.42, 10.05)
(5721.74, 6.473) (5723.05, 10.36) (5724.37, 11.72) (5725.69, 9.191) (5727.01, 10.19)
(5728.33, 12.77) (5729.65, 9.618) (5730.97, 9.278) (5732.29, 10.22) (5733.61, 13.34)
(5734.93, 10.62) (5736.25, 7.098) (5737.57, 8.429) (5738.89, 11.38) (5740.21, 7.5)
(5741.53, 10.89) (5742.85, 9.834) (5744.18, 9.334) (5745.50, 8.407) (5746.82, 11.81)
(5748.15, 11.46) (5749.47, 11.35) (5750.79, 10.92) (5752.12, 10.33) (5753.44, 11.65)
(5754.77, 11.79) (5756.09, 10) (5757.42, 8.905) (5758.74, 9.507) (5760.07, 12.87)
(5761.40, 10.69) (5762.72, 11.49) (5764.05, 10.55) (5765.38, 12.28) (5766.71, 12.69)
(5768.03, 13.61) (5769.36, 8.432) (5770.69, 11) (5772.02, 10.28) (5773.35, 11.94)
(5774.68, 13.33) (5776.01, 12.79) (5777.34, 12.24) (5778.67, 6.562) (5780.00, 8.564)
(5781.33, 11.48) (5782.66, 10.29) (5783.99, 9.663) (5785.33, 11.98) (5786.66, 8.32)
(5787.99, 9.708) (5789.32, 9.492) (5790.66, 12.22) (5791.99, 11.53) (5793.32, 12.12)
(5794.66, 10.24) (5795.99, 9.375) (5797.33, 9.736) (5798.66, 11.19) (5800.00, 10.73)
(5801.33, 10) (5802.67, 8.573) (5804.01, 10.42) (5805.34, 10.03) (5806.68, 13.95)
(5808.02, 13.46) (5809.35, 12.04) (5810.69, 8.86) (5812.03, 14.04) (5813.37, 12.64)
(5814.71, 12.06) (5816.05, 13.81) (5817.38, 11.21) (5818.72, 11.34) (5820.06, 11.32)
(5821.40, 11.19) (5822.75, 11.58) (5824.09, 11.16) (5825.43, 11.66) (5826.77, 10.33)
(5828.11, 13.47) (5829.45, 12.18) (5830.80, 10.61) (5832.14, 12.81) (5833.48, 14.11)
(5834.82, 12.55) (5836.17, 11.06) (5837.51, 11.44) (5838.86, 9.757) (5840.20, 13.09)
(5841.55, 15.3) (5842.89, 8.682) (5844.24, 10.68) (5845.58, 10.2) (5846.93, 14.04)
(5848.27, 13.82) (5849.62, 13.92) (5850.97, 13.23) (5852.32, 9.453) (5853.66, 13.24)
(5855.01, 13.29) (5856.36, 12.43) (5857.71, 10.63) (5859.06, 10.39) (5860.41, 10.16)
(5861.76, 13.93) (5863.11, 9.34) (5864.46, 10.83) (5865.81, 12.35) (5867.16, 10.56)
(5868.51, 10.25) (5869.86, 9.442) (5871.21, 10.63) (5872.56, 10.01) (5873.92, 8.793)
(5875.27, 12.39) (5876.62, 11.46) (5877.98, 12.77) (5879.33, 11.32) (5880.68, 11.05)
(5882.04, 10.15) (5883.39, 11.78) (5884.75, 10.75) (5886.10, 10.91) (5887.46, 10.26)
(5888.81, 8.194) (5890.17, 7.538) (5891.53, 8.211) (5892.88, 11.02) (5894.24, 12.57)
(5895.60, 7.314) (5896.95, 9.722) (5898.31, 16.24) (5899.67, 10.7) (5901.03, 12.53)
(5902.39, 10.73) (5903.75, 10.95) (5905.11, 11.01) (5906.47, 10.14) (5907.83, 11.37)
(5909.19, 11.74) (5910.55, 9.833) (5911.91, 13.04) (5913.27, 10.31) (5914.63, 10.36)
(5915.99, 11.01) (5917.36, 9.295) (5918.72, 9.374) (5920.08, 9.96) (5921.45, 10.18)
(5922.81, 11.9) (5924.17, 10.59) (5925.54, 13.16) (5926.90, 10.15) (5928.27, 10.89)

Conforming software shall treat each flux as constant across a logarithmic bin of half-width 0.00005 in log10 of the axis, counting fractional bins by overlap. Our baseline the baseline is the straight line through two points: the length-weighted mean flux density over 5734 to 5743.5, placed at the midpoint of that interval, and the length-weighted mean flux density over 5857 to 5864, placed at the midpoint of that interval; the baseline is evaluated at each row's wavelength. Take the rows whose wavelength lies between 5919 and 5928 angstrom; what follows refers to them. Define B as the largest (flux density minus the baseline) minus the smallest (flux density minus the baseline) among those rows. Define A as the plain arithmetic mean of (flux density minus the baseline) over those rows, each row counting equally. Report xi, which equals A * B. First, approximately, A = -0.6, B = 3.1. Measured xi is -2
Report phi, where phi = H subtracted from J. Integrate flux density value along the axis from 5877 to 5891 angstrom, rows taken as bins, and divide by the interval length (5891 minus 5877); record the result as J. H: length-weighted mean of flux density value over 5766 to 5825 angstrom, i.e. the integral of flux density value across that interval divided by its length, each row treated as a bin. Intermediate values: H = 11.1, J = 10.5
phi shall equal -0.6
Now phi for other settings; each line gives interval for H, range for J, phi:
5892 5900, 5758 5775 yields 0.2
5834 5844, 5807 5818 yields 0.6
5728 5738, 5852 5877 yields 0.9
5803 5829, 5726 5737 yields -1.4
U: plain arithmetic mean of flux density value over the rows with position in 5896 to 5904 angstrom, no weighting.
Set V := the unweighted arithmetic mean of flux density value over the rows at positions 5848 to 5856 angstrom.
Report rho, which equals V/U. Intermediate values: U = 11.8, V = 12.8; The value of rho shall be 1.09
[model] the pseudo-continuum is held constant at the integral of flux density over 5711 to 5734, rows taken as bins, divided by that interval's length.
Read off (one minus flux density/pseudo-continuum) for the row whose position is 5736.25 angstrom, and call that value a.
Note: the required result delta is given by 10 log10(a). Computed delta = -5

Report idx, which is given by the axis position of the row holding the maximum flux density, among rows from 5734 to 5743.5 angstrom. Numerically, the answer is 5738.89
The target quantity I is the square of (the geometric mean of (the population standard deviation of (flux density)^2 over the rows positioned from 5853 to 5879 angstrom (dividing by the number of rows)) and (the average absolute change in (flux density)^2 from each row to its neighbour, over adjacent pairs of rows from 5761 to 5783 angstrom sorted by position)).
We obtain 1275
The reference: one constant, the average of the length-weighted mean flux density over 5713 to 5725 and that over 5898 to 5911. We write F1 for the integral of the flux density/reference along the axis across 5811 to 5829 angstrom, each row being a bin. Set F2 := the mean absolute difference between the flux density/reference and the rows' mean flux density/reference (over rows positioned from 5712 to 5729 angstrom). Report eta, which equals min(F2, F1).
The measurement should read 0.109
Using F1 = 19.8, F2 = 0.109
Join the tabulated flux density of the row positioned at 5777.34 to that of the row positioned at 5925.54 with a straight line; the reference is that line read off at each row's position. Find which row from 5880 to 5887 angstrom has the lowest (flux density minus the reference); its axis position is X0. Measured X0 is 5882.04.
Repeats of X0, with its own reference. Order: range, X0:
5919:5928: 5920.08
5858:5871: 5863.11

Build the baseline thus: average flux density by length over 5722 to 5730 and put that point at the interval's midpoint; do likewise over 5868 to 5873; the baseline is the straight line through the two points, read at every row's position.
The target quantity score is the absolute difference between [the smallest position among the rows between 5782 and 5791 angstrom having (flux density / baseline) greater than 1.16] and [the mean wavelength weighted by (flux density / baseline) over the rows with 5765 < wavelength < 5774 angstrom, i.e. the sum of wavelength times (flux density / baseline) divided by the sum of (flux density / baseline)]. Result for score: 16.1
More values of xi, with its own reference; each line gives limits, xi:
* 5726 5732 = 4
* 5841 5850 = 11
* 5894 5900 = 0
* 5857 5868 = 1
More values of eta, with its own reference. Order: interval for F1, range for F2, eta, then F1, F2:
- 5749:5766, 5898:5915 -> 0.110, 17.2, 0.110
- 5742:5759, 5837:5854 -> 0.173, 16.4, 0.173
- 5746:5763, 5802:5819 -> 0.141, 17.2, 0.141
